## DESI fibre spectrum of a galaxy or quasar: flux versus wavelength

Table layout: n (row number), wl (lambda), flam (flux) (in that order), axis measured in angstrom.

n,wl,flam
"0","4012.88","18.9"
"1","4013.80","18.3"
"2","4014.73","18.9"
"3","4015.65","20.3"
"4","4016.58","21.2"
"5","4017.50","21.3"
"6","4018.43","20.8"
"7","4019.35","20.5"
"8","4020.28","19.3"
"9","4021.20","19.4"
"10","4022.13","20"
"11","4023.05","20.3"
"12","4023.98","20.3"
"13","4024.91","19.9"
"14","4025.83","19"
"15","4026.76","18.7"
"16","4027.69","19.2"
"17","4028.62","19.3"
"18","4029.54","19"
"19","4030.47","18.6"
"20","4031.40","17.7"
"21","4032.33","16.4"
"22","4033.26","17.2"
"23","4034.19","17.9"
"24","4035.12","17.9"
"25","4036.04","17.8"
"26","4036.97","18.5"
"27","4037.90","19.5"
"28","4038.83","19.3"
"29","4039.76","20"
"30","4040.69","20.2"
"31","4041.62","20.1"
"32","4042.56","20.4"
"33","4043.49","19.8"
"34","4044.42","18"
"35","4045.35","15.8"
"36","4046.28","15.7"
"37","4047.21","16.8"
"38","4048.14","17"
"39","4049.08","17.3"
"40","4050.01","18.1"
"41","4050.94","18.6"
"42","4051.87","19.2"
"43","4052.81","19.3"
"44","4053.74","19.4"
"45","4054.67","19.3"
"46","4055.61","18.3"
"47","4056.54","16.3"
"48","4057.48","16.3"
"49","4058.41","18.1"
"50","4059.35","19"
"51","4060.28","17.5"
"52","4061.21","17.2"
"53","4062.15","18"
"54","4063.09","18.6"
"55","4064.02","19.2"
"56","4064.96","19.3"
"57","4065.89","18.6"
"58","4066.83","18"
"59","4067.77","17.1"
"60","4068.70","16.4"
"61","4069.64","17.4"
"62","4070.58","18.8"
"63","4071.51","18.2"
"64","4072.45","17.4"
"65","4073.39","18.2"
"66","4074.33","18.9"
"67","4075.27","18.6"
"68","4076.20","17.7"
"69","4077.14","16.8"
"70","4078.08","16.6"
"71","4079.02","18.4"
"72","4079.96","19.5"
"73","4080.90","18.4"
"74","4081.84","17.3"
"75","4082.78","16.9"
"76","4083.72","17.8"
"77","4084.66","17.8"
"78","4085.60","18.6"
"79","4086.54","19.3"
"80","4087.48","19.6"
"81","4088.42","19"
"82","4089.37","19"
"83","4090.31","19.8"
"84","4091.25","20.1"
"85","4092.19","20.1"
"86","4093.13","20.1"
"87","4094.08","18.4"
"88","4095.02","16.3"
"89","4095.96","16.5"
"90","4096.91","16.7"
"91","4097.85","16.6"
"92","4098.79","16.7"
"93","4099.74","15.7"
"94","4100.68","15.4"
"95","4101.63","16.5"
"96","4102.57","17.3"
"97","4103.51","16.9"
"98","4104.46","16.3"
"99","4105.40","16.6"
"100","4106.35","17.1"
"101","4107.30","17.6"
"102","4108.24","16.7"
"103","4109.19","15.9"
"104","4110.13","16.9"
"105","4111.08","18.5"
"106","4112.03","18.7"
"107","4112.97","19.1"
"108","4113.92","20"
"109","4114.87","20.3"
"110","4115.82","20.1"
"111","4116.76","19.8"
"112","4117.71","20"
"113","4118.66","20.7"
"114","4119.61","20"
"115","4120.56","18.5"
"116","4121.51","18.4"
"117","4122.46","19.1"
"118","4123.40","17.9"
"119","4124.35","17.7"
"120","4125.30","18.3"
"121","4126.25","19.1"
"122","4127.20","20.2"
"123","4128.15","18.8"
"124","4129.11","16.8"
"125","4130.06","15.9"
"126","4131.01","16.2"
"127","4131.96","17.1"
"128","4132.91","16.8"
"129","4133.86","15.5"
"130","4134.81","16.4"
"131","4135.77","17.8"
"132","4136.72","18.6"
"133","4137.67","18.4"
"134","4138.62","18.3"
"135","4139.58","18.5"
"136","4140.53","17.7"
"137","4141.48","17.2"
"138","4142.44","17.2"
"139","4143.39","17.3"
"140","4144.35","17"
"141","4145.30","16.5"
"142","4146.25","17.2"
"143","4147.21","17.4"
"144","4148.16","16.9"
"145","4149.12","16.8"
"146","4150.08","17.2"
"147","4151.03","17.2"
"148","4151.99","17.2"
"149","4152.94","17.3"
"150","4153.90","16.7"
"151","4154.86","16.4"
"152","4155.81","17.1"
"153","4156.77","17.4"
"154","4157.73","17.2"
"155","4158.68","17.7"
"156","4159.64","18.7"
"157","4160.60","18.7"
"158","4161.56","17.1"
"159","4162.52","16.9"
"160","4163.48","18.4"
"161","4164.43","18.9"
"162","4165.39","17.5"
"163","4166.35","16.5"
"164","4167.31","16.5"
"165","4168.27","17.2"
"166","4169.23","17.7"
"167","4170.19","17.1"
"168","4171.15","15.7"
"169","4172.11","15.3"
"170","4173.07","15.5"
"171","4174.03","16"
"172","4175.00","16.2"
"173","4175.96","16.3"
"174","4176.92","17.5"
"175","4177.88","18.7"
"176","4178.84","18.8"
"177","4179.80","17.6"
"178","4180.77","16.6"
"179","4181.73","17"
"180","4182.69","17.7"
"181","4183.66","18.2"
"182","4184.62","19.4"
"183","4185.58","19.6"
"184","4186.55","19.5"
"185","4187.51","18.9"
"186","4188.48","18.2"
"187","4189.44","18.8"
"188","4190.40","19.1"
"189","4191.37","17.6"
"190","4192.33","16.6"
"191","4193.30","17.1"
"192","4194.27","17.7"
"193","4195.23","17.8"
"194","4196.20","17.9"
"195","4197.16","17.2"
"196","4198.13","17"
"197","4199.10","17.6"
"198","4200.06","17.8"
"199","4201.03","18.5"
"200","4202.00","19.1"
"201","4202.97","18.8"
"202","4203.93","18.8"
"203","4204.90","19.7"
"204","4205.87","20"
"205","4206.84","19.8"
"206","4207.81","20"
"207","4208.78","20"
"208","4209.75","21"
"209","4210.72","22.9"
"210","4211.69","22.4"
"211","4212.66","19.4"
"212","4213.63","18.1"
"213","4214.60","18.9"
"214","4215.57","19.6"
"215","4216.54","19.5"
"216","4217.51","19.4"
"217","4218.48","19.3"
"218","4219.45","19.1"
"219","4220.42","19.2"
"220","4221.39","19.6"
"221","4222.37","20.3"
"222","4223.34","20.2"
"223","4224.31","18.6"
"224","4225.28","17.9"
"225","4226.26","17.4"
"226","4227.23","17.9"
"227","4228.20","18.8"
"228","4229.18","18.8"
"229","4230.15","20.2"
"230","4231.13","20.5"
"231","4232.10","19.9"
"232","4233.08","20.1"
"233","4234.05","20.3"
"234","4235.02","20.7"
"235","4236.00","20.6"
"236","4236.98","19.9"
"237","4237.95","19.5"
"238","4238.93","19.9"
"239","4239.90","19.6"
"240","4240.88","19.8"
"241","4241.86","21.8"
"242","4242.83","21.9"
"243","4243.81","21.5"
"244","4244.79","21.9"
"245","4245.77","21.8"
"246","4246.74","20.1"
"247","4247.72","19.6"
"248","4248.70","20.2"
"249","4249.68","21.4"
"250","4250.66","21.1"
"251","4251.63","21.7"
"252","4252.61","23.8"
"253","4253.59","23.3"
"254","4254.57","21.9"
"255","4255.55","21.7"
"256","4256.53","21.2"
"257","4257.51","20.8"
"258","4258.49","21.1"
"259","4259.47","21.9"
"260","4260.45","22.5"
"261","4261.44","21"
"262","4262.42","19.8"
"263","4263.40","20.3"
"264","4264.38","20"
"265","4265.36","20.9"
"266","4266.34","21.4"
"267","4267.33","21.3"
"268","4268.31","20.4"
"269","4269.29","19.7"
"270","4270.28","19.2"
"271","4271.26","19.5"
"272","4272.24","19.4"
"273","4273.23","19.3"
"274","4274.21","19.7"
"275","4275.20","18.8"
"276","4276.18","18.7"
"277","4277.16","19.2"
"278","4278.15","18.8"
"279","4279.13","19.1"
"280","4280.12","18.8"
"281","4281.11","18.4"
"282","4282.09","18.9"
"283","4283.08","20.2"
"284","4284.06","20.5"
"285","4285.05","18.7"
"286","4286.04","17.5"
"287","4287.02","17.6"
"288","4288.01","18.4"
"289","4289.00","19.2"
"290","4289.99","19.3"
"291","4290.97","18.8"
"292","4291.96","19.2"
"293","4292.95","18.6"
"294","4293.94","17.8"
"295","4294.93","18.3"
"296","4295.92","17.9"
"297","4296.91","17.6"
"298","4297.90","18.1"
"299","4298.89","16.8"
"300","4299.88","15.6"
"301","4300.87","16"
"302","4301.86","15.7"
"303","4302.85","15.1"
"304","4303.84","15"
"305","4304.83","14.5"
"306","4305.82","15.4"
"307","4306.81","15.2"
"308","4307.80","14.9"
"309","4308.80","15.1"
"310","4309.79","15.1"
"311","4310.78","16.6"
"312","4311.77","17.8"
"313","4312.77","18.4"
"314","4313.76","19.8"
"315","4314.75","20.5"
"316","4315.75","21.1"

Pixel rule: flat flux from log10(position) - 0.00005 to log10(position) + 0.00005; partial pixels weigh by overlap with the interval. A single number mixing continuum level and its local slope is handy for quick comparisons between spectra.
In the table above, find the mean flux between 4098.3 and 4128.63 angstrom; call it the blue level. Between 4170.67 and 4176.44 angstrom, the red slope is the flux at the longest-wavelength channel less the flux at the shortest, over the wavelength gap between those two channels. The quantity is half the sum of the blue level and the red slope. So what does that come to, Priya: 9.14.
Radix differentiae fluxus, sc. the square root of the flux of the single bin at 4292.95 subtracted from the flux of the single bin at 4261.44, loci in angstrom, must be 1.55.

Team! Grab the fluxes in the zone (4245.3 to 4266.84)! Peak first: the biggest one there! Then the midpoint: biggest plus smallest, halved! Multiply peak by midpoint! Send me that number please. 516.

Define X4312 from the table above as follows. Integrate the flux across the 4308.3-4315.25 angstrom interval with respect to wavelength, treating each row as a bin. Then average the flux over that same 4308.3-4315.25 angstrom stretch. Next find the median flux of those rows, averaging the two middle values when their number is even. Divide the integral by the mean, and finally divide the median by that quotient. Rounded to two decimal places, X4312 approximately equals 2.56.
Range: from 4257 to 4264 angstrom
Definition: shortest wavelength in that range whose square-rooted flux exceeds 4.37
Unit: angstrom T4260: 4257.51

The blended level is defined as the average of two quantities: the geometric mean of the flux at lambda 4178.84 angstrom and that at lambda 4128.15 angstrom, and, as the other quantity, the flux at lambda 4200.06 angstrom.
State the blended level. 18.3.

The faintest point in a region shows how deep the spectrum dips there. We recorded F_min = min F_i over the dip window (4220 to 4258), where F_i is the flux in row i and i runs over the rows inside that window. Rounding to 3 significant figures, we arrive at 17.4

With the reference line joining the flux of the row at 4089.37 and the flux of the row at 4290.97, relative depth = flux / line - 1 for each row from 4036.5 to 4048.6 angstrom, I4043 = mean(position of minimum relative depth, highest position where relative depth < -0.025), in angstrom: 4047.2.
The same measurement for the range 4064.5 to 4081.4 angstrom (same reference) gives 4074.8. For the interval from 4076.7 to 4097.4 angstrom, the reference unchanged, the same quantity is 4096.0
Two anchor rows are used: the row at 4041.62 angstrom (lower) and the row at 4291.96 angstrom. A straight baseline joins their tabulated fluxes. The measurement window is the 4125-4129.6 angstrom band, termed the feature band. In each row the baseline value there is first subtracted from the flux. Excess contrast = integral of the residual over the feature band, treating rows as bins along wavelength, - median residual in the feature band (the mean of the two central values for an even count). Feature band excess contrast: -4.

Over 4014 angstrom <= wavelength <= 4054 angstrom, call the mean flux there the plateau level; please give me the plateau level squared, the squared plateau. 358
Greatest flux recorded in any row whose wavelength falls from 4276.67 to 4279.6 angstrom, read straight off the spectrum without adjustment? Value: 19.2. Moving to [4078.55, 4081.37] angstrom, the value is 19.5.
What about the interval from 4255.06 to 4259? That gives 21.7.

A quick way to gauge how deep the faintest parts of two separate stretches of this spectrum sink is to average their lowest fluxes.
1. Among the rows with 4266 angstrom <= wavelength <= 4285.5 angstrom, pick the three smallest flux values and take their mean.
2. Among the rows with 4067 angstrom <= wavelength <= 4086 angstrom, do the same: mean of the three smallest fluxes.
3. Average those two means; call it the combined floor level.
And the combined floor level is 17.6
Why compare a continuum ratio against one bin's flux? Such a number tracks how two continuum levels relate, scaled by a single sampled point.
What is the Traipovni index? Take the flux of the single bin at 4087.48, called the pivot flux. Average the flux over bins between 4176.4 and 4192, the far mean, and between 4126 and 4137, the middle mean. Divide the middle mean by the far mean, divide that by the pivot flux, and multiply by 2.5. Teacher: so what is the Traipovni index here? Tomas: 0.121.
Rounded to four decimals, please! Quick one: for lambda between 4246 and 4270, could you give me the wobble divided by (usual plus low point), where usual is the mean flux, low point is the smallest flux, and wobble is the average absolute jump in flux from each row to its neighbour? 0.0177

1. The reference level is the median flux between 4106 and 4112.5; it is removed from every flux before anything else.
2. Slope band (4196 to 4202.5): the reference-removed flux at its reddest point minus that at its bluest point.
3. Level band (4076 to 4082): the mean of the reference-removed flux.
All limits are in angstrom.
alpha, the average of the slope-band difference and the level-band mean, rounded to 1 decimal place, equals 1.0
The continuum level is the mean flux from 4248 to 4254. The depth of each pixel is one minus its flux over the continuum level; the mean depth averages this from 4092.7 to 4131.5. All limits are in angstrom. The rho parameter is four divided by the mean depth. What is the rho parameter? 22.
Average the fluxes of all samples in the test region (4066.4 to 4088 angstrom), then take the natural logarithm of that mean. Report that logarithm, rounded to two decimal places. 2.89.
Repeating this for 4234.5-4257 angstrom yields 3.05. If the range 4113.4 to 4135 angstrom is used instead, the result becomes 2.91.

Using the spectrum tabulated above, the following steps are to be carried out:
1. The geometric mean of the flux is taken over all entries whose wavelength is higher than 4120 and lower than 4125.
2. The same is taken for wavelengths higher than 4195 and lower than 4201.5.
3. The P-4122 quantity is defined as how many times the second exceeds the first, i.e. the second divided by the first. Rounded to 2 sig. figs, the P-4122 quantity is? 0.97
